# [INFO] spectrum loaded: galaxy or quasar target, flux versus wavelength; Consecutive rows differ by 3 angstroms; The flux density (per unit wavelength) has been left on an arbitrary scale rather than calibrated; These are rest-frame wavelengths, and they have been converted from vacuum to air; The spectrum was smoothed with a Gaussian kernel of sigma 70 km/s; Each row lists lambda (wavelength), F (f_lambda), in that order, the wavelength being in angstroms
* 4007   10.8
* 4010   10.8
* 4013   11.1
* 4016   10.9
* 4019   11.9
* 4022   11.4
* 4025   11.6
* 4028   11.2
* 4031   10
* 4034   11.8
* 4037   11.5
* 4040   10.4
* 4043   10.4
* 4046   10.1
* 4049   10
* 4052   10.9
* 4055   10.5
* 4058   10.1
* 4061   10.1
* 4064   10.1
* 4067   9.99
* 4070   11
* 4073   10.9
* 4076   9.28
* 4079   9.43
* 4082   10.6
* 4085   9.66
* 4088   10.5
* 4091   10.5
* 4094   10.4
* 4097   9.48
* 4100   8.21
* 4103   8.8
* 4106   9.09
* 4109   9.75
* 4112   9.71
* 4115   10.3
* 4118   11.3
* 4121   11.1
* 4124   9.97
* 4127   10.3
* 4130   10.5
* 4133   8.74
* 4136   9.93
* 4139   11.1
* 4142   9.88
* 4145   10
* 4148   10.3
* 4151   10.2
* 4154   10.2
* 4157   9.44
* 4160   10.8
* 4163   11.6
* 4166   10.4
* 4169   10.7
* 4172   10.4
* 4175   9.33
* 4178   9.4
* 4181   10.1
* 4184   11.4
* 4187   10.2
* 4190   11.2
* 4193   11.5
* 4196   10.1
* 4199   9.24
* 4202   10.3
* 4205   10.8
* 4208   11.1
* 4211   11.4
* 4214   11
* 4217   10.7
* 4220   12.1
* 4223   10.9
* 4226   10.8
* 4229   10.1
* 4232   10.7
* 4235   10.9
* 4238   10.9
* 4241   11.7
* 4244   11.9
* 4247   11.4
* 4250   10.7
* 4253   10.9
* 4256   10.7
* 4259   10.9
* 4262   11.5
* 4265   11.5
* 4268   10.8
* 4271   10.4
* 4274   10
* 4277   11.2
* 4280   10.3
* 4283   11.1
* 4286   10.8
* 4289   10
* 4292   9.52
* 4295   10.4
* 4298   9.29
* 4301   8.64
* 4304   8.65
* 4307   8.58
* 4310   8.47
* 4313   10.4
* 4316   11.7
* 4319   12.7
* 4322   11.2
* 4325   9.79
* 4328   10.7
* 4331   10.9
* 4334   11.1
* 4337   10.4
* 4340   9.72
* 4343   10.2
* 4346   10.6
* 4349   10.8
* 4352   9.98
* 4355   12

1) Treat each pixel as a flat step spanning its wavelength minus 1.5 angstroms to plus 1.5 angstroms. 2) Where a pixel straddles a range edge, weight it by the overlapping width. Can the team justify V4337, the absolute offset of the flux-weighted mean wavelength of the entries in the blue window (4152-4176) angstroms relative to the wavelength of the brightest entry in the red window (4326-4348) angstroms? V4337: 169.6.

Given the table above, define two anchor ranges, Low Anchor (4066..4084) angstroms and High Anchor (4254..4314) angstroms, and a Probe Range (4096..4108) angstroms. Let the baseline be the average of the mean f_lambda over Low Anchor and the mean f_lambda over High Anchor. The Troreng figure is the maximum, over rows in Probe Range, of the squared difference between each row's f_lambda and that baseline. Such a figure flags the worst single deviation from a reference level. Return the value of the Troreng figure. 3.9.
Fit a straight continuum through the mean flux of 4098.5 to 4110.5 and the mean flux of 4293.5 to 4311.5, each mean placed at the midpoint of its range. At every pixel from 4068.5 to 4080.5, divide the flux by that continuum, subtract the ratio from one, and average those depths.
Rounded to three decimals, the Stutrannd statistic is -0.134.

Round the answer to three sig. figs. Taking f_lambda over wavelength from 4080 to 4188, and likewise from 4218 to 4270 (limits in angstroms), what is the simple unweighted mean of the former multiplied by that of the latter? 112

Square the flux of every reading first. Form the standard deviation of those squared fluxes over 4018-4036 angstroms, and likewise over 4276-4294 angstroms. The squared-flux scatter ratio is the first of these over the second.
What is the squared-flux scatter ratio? 1.10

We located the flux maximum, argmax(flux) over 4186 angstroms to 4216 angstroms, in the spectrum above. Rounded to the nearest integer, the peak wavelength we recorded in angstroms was 4193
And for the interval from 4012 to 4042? 4019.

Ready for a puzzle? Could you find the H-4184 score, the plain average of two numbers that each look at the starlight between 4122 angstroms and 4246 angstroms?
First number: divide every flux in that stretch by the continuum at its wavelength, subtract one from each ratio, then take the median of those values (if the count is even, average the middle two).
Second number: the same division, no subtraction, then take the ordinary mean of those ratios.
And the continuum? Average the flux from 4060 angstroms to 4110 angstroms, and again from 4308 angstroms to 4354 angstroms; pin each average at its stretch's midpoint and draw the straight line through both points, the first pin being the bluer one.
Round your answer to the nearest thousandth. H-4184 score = 0.539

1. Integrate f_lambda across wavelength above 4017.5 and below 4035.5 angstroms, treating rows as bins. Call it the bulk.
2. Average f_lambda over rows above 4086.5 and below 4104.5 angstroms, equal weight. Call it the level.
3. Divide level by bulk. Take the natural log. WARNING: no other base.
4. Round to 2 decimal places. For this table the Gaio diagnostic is -3.05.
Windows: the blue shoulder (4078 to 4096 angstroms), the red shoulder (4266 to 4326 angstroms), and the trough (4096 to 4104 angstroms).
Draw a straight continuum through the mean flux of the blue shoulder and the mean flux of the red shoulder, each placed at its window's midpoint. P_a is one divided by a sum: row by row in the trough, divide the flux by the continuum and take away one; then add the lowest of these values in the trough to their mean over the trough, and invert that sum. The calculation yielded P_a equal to -3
